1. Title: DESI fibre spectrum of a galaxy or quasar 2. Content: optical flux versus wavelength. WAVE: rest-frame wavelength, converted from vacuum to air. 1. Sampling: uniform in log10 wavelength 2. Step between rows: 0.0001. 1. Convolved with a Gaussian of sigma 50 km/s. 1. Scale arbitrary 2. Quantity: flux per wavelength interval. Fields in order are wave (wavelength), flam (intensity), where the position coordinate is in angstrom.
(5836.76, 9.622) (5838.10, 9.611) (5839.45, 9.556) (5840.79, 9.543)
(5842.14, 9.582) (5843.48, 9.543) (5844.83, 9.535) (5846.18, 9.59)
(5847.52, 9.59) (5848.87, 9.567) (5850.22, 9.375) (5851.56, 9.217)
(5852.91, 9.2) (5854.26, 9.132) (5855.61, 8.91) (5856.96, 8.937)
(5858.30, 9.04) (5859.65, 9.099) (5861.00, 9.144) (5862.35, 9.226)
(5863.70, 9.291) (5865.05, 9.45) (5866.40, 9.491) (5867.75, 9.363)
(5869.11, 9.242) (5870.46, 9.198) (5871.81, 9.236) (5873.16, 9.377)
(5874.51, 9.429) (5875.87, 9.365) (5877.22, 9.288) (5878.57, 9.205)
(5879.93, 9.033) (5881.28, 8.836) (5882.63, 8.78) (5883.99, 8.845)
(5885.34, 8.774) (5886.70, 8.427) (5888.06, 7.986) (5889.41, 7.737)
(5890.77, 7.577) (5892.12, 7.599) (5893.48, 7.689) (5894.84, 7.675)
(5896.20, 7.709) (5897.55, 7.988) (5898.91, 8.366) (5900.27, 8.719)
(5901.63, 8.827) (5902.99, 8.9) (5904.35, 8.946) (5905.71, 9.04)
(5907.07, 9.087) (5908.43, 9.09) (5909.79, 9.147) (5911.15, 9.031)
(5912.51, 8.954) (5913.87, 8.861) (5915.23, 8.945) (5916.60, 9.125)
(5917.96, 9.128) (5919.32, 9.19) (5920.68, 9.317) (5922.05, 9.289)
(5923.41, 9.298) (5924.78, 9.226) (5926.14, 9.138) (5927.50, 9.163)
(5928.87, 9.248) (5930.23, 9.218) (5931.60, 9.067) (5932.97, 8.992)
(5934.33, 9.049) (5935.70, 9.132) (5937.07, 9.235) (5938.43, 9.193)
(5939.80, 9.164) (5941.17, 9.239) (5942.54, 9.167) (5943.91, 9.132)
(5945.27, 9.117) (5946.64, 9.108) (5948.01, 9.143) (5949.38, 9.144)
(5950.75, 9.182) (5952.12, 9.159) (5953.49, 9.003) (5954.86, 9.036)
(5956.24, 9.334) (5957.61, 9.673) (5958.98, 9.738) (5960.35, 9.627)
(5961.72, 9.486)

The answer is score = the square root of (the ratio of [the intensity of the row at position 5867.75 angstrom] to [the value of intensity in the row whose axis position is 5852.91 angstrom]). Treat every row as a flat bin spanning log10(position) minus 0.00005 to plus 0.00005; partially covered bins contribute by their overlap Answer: 1.01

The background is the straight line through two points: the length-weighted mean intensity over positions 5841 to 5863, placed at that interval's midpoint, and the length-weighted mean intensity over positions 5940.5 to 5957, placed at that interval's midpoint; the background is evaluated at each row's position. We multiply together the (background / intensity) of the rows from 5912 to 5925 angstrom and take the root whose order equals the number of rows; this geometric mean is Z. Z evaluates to 1.01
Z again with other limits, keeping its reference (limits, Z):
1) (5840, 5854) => 0.98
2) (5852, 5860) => 1.03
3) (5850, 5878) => 1.00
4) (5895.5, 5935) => 1.03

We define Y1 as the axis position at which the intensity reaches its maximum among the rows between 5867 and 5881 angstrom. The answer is 5874.51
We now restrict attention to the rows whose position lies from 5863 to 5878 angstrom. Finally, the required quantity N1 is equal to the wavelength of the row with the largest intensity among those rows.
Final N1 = 5866.40 angstrom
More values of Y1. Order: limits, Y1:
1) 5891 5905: 5904.35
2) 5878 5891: 5878.57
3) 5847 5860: 5847.52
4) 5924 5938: 5928.87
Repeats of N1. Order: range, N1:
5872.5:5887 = 5874.51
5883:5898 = 5883.99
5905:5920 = 5919.32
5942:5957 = 5956.24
